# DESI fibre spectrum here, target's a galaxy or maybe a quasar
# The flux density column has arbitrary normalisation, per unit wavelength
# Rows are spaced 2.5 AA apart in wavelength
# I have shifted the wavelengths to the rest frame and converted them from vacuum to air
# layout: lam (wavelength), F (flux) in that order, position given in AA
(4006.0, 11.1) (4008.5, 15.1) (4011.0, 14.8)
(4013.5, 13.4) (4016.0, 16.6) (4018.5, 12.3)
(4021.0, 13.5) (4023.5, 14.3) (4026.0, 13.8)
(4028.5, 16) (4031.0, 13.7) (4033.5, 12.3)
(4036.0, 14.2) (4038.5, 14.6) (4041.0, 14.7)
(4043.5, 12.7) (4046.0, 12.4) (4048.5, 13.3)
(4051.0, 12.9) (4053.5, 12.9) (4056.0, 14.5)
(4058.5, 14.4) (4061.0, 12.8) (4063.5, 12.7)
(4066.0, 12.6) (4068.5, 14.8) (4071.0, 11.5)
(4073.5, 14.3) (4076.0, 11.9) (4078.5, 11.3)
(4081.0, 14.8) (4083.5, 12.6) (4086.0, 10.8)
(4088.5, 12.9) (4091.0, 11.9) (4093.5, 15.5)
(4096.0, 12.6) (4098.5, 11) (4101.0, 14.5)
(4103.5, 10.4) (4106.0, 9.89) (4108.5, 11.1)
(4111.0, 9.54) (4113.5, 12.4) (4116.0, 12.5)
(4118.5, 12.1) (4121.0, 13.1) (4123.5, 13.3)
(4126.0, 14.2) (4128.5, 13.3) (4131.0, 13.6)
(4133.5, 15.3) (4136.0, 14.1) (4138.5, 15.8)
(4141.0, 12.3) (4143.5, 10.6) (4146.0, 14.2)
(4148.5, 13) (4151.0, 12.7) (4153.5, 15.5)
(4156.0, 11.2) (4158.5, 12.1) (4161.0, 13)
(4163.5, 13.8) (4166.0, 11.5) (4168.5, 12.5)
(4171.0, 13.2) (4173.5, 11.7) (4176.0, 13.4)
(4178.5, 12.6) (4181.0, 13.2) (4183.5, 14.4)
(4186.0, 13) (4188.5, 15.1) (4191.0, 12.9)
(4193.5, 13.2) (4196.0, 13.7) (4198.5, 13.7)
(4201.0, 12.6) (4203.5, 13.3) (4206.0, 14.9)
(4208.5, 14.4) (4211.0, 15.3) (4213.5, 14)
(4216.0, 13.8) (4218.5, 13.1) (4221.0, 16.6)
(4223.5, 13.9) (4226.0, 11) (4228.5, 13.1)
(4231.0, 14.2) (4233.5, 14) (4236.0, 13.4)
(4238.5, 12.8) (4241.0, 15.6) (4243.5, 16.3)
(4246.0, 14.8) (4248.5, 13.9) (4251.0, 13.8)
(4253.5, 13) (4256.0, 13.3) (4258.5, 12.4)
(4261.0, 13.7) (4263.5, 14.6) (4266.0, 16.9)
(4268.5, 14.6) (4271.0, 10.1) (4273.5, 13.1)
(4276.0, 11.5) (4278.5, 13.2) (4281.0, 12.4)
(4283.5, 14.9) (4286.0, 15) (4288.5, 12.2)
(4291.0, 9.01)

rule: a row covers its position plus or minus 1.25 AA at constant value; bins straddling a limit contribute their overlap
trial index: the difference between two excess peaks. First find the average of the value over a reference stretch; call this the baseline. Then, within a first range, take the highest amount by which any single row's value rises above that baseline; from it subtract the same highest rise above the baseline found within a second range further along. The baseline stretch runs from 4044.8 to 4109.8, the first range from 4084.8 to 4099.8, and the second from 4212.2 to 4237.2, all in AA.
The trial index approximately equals -1.1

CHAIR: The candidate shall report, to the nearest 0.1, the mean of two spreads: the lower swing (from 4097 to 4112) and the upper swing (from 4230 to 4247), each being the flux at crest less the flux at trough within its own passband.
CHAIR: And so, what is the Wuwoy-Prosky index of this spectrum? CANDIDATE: 4.2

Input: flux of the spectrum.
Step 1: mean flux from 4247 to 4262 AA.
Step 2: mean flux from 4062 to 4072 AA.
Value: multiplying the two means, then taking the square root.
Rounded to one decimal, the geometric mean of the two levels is 13.1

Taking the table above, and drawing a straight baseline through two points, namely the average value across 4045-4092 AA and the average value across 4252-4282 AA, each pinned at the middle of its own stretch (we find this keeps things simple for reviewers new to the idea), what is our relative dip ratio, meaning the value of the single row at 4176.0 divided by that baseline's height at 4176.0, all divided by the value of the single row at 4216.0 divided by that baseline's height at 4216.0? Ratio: 0.98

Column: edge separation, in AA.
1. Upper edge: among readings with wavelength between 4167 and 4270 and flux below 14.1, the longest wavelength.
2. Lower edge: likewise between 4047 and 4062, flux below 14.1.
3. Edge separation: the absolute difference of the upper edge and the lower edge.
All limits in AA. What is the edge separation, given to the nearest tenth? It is 200.0 AA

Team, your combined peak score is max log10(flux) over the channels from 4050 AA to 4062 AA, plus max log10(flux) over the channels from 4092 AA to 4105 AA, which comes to 2.35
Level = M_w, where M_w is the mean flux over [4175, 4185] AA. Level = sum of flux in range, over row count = 13.4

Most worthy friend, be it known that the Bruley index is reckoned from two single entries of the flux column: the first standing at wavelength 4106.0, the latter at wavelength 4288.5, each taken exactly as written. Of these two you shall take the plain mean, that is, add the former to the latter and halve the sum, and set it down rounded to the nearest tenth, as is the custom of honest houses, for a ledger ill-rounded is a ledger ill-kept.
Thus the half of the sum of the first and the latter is 11.0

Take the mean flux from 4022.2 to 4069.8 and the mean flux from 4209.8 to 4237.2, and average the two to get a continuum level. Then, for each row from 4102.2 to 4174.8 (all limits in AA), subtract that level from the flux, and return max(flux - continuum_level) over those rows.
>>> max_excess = 2.0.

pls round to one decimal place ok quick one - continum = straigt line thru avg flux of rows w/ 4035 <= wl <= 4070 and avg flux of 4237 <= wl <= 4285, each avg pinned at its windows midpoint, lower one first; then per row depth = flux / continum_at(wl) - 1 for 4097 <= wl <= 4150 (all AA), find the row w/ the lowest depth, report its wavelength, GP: 4111.0 AA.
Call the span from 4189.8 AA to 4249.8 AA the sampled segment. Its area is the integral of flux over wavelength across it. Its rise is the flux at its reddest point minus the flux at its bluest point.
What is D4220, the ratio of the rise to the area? 0.001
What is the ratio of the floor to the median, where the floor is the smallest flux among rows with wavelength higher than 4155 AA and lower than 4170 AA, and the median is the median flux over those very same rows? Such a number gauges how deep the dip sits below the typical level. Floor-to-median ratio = 0.91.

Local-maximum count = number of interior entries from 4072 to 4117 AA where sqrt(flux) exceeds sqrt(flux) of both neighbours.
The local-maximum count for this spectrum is 5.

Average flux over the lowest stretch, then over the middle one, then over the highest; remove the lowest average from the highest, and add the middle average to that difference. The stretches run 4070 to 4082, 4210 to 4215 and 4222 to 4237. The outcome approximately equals 15.2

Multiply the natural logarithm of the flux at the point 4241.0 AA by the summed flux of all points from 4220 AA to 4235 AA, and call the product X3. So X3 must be 227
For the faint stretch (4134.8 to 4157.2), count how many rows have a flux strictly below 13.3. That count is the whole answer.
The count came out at 5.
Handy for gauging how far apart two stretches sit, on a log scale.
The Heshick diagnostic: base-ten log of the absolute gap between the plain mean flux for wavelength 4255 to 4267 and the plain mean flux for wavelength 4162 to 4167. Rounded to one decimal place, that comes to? 0.2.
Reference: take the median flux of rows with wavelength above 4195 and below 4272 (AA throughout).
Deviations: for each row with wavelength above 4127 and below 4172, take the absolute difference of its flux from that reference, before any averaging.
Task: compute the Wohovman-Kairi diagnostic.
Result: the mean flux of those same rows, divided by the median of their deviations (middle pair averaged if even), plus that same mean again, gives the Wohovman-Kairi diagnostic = 24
